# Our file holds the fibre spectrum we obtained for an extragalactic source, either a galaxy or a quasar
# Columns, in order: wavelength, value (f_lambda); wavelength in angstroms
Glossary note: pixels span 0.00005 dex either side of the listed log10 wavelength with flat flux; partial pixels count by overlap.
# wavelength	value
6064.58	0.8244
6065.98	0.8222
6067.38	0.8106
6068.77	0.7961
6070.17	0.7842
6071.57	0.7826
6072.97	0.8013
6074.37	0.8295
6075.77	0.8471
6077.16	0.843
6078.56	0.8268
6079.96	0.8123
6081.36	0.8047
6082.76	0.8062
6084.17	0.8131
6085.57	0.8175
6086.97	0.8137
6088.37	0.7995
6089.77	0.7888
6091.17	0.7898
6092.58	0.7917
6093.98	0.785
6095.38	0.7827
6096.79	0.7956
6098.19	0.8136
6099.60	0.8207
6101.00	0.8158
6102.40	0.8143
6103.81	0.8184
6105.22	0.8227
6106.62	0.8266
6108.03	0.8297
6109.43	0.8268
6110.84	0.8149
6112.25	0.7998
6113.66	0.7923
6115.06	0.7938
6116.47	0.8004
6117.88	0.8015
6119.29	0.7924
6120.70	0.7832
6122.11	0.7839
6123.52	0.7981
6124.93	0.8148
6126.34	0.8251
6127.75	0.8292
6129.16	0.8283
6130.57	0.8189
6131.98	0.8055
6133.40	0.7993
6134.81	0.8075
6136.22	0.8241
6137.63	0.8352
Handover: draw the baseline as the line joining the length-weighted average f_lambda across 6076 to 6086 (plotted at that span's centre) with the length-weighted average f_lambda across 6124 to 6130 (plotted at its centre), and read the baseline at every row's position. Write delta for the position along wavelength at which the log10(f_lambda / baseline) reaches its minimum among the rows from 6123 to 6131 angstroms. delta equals 6123.52 angstroms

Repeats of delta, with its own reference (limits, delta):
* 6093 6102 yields 6095.38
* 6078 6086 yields 6081.36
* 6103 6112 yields 6110.84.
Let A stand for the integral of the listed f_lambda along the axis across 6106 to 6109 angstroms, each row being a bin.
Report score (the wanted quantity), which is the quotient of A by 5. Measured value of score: 0.497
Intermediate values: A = 2.49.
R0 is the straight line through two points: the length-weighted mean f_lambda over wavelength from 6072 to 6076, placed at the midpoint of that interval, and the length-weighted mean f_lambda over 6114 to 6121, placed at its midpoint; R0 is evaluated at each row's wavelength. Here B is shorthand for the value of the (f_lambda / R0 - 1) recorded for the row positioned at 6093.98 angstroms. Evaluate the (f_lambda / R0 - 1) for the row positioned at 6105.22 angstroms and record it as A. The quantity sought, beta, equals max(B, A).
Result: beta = 0.026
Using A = 0.026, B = -0.029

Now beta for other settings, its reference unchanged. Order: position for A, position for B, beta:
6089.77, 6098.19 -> 0.009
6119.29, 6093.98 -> -0.002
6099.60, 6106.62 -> 0.032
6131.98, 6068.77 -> 0.024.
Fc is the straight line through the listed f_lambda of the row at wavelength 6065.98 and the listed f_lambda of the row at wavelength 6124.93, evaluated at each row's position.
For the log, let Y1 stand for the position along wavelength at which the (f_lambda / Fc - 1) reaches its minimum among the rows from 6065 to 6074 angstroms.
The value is 6071.57 angstroms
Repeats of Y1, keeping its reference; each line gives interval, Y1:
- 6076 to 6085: 6081.36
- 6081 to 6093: 6089.77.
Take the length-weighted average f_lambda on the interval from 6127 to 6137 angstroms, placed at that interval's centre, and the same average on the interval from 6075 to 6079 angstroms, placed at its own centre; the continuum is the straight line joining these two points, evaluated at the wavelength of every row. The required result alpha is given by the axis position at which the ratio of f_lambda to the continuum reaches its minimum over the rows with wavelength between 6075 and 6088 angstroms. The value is 6081.36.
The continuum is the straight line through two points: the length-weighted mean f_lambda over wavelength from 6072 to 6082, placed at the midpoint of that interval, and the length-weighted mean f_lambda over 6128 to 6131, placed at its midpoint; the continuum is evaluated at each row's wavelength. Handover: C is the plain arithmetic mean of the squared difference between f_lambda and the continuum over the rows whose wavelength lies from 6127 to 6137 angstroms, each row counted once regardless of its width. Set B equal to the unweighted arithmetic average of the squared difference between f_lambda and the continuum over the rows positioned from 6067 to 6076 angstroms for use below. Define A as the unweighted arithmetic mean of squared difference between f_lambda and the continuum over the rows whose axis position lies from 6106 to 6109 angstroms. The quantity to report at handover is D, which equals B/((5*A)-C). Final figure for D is -5.22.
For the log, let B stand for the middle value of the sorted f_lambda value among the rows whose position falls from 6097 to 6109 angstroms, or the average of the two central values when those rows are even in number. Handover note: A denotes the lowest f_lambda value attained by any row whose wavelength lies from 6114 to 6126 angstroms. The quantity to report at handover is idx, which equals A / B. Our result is 0.956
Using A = 0.7832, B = 0.820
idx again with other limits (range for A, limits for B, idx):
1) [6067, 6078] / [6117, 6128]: 0.978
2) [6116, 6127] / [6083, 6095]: 0.984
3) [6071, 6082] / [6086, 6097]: 0.990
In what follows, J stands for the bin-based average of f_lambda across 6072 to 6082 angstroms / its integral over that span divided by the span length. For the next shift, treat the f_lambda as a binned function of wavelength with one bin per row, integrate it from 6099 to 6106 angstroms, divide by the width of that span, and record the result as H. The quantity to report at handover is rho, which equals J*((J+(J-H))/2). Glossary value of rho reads 0.340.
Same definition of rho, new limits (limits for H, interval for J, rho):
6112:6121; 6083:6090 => 0.331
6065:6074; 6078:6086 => 0.335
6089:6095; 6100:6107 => 0.349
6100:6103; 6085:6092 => 0.314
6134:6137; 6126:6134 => 0.334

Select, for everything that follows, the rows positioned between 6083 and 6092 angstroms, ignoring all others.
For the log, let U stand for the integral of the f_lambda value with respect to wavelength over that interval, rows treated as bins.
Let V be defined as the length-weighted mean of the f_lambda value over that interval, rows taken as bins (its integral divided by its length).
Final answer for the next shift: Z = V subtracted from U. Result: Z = 6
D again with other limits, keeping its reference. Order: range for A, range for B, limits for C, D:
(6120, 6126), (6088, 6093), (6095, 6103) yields 0.20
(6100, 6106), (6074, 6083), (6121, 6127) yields -0.67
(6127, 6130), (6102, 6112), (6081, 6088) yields -0.32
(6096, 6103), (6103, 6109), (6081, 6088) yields 0.02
